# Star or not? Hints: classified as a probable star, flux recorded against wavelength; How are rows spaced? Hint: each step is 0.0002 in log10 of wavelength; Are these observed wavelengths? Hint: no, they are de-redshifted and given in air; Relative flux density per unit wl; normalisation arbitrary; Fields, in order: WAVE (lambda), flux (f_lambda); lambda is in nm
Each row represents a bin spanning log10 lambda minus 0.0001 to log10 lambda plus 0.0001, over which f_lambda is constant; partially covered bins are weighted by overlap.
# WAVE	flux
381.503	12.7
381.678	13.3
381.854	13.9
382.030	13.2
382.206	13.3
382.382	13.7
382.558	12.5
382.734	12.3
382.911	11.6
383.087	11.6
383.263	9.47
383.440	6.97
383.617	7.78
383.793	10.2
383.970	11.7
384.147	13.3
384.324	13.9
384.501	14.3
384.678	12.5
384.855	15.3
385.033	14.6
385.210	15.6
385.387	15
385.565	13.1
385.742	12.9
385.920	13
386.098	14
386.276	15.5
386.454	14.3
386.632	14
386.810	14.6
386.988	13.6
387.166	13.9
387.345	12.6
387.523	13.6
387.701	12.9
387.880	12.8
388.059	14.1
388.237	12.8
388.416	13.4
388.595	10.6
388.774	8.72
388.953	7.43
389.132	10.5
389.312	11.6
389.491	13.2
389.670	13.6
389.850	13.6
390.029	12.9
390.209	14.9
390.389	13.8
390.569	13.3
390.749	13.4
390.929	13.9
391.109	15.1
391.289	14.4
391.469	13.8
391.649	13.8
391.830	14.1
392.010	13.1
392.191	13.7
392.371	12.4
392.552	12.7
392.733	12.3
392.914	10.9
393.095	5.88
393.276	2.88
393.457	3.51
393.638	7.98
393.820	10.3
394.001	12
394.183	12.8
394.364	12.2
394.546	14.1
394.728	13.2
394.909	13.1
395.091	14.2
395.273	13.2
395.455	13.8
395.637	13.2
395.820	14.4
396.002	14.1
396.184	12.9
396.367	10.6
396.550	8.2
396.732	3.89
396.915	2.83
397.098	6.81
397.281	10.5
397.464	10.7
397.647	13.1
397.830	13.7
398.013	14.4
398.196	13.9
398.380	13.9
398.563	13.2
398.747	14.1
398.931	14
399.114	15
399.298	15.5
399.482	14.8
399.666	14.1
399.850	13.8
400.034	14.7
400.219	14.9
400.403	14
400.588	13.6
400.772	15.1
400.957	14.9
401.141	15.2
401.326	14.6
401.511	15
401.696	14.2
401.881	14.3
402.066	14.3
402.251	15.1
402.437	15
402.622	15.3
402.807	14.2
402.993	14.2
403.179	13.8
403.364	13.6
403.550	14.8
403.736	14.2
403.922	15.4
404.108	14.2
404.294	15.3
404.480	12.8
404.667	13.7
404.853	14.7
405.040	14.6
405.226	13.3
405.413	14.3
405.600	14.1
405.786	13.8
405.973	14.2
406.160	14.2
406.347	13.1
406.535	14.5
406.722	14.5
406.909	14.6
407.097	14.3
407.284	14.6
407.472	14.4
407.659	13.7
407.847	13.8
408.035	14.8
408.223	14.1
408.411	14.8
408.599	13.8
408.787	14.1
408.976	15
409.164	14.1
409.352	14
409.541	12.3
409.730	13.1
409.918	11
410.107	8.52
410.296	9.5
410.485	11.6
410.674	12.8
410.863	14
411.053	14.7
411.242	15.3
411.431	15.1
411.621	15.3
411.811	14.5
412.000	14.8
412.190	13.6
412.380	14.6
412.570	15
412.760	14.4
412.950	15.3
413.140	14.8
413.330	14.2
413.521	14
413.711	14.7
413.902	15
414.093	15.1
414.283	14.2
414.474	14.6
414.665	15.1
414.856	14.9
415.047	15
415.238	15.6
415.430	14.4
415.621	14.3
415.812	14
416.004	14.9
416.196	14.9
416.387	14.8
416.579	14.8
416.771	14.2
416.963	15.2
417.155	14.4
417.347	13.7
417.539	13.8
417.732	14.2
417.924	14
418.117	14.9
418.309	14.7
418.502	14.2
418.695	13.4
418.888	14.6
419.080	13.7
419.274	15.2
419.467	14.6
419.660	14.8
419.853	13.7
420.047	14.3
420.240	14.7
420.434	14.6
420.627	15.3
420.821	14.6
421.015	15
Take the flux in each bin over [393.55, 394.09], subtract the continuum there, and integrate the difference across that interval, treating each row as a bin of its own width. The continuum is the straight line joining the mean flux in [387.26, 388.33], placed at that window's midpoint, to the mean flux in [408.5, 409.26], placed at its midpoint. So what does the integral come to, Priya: -1.8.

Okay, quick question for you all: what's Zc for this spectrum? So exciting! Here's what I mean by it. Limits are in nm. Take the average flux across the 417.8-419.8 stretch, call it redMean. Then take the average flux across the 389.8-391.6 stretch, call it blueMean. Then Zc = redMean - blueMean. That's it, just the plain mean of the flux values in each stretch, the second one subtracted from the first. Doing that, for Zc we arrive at 0.5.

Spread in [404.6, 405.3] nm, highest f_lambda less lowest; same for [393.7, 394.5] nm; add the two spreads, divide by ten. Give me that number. 0.39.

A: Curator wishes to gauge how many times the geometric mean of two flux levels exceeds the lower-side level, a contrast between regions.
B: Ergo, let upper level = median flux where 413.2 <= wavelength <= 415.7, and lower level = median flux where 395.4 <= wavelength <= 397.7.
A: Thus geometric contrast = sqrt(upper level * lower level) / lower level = 1.17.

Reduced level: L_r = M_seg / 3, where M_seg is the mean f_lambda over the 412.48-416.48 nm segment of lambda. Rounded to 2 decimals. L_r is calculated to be 4.91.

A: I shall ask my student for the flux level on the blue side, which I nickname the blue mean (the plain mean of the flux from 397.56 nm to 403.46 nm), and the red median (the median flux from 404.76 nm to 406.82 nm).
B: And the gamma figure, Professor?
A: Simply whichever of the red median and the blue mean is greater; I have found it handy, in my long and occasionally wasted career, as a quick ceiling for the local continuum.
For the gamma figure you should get 14.36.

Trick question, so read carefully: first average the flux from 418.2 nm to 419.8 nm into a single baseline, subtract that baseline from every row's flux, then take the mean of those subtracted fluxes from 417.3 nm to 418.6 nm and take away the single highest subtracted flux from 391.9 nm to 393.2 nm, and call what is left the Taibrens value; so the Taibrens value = 0.5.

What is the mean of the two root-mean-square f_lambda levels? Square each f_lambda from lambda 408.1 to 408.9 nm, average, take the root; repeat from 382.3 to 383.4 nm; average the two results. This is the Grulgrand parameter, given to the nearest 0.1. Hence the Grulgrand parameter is 13.1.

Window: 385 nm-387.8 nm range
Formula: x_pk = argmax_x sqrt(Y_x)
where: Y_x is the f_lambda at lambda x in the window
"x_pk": 385.210 nm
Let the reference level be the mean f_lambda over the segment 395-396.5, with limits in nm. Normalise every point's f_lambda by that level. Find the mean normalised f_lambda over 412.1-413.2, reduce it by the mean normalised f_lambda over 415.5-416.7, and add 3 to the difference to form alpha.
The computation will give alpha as 3.00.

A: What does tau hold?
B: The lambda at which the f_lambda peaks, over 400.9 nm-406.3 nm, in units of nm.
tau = 403.922 nm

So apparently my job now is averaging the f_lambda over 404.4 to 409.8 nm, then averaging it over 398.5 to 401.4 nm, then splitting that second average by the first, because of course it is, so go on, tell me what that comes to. 1.03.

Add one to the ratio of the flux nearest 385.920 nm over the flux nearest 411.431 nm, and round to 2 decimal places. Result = 1.86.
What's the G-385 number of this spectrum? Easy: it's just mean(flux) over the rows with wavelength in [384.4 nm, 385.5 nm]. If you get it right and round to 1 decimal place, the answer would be 14.5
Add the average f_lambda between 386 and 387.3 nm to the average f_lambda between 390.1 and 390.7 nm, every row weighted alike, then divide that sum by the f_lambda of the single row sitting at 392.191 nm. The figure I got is 2.1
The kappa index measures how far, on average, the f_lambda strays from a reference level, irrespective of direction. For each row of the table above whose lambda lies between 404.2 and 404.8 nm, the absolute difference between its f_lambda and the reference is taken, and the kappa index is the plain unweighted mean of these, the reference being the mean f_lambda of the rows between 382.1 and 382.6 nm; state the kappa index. 1.0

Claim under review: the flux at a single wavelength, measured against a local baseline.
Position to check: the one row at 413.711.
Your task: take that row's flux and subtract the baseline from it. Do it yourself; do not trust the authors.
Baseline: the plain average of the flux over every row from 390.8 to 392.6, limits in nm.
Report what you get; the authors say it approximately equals 1.0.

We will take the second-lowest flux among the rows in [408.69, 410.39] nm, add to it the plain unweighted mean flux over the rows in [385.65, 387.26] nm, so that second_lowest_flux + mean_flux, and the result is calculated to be 23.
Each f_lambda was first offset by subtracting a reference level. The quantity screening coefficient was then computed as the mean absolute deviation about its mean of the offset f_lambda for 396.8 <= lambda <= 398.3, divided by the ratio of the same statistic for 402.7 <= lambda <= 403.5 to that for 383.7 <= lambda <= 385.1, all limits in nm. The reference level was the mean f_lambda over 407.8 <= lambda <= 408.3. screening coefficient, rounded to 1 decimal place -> 16.0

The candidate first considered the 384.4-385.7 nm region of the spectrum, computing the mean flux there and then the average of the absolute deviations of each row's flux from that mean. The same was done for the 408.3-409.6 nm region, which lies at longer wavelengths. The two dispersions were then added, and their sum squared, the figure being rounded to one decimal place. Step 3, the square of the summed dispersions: 2.1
